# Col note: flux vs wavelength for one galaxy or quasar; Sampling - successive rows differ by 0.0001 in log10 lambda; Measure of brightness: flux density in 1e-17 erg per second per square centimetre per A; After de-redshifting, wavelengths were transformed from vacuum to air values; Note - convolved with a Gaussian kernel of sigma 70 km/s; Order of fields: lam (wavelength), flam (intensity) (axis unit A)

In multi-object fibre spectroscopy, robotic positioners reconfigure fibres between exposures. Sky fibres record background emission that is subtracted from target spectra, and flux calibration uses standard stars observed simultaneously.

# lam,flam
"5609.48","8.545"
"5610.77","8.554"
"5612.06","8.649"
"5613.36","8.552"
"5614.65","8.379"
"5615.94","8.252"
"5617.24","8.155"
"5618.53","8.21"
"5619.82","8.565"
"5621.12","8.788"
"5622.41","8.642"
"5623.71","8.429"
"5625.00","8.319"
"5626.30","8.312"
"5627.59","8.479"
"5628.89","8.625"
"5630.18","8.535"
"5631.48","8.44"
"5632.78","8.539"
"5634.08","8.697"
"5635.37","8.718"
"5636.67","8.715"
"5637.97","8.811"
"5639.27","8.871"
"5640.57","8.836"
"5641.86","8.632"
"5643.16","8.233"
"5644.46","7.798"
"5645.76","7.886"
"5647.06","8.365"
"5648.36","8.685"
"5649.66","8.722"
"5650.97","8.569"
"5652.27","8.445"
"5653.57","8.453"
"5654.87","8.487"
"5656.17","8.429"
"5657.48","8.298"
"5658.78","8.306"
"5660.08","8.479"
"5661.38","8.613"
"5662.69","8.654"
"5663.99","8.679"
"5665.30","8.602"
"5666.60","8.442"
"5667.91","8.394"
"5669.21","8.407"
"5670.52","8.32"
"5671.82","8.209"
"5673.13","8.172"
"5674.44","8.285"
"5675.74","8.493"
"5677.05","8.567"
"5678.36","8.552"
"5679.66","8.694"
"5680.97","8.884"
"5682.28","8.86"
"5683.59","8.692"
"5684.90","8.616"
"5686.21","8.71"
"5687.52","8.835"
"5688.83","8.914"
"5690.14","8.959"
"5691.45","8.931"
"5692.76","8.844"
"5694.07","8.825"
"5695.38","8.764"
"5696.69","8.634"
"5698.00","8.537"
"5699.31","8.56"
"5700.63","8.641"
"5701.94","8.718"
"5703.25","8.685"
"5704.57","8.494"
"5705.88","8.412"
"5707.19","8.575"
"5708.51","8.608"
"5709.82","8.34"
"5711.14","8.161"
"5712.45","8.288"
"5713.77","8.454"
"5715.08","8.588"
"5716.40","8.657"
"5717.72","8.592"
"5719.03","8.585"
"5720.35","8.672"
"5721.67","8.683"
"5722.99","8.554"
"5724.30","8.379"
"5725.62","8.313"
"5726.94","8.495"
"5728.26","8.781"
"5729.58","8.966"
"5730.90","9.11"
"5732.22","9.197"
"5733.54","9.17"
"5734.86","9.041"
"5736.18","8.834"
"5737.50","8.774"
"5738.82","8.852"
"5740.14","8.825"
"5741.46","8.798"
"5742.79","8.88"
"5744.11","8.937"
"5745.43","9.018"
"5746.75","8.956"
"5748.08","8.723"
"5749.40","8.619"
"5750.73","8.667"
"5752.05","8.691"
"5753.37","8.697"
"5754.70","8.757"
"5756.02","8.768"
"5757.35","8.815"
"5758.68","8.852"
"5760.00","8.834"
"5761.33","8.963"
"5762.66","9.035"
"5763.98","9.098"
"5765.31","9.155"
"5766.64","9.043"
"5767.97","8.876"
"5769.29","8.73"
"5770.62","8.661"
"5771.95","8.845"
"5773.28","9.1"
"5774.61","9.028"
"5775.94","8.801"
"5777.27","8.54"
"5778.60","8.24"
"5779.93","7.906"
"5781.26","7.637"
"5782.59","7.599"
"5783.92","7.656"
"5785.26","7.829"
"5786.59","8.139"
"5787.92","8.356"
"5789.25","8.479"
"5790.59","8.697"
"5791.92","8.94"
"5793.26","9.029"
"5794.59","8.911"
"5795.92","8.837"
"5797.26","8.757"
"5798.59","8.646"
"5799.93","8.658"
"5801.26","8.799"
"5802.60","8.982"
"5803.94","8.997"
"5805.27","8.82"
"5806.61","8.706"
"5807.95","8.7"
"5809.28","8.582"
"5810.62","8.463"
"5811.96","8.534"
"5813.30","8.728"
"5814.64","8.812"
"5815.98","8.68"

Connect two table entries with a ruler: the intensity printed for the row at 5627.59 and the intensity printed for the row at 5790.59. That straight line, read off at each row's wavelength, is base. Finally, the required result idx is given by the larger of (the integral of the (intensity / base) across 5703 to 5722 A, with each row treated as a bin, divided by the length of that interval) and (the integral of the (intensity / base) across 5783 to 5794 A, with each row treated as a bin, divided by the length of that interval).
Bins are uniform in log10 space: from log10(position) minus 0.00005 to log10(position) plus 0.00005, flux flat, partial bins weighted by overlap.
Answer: 0.99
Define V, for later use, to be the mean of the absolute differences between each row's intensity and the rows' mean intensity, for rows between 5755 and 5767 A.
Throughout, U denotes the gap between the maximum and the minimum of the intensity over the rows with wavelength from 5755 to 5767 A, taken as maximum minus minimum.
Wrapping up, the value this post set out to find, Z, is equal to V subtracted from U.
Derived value 0.268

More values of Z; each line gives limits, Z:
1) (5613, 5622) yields 0.444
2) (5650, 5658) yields 0.215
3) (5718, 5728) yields 0.258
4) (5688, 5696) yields 0.133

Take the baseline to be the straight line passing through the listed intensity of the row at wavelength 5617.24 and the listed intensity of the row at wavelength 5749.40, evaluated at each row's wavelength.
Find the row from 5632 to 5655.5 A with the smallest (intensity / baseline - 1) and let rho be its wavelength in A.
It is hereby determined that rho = 5644.46 A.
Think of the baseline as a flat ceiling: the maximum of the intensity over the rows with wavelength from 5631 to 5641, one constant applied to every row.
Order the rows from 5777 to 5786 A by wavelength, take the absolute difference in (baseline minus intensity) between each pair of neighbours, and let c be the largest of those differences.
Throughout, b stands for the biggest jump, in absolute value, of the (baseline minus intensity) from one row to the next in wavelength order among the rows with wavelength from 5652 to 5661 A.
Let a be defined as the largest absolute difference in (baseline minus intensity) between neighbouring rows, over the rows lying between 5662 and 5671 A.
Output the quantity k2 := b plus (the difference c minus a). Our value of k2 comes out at 0.35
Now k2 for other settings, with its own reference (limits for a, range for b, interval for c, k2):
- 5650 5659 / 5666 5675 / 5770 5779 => 0.28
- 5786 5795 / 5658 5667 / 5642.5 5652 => 0.41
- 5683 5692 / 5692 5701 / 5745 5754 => 0.24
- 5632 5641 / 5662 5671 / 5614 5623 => 0.36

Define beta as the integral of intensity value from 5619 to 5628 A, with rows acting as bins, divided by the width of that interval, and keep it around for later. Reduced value 8.50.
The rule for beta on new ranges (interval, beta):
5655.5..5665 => 8.49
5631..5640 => 8.68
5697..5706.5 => 8.58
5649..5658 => 8.48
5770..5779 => 8.76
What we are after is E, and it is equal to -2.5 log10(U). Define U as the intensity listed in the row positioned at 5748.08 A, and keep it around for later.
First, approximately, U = 8.723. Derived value -2.35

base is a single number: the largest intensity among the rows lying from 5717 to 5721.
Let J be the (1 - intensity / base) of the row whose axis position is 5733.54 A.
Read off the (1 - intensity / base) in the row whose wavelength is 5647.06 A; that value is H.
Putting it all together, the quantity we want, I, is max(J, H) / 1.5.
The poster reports 0.024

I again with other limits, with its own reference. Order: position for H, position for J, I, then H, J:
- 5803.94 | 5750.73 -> 0.000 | -0.04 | 0.00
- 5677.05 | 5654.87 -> 0.014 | 0.01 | 0.02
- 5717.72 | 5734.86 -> 0.006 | 0.01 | -0.04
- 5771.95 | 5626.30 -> 0.028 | -0.02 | 0.04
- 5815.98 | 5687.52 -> -0.001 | 0.00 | -0.02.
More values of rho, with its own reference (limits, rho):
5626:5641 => 5626.30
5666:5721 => 5711.14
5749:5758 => 5749.40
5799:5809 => 5799.93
